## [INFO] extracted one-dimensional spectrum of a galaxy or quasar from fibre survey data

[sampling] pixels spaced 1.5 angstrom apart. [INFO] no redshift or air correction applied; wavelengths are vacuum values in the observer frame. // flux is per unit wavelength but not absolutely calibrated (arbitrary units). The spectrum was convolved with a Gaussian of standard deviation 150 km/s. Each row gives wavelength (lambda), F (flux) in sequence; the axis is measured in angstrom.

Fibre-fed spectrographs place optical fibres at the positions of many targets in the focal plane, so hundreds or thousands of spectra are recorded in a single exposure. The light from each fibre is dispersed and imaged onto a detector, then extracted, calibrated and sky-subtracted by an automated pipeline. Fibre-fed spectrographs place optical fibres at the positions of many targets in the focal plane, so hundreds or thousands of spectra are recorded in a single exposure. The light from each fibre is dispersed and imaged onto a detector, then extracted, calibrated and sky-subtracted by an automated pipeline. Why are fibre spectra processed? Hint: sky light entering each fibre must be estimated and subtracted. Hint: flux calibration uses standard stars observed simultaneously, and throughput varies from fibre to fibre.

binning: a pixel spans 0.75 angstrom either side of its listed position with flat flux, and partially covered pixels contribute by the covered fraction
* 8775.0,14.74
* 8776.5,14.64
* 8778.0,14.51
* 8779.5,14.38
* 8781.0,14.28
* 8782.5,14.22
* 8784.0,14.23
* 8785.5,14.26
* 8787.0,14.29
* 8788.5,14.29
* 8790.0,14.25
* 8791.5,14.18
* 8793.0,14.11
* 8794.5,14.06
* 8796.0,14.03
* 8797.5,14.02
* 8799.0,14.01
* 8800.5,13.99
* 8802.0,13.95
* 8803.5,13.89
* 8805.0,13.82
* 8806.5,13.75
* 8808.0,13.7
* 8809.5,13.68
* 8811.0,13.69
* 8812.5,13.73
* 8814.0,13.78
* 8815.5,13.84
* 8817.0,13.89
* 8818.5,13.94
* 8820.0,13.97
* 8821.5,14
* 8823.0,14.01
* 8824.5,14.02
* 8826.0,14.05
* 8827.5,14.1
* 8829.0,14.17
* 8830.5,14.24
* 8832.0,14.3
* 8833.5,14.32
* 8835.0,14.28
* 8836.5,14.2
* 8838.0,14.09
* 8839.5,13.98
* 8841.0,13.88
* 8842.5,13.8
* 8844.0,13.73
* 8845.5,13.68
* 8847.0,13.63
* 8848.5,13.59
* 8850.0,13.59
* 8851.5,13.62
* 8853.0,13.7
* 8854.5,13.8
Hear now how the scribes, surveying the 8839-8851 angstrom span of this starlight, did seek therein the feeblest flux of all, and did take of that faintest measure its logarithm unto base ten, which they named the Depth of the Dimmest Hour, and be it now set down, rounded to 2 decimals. 1.13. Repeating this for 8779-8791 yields 1.15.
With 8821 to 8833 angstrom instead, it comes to 1.15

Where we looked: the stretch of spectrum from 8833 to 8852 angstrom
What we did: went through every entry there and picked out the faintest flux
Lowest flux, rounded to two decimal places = 13.59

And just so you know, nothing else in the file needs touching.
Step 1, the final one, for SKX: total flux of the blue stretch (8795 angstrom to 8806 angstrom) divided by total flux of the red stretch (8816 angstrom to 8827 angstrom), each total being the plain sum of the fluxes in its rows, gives 1.00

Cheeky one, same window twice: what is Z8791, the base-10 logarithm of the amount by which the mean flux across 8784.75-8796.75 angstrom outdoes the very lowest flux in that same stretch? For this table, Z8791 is -0.81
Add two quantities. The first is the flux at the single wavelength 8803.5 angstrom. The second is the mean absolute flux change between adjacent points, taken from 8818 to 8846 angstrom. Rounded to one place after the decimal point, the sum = 13.9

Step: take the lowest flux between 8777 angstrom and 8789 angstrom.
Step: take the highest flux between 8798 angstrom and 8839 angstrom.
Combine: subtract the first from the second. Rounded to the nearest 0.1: 0.1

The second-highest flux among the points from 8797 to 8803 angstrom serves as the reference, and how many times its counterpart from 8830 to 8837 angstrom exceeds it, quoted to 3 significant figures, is 1.02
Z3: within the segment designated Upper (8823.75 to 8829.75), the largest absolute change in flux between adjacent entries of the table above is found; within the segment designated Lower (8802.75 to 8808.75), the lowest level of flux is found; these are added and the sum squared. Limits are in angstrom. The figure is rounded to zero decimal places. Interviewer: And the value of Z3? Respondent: 190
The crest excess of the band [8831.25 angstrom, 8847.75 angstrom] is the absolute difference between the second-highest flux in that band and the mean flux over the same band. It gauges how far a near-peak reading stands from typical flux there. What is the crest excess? 0.31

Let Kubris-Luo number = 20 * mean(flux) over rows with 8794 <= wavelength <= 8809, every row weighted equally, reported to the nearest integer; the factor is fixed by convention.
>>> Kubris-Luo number 278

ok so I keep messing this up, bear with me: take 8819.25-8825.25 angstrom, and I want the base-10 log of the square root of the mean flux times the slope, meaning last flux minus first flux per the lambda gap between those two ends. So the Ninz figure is -0.40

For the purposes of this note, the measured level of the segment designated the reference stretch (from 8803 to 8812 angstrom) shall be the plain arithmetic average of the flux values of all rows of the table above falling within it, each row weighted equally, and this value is 13.8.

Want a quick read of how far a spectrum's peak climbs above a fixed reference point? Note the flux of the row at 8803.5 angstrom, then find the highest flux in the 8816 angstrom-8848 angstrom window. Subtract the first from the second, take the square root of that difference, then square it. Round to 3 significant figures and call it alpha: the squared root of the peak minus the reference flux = 0.430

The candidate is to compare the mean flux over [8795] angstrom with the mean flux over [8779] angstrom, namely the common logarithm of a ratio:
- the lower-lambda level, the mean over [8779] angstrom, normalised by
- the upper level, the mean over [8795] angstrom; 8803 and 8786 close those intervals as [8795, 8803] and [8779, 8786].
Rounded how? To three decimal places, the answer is 0.008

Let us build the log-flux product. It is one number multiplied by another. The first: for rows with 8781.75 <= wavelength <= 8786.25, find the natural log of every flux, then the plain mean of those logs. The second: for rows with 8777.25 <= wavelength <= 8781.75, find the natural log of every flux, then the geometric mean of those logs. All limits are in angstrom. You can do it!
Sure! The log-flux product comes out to 7.08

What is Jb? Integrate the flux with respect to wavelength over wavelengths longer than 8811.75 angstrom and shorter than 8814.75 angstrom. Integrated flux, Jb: 41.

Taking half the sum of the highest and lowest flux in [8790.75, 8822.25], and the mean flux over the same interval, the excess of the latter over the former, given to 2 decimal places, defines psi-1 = -0.02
